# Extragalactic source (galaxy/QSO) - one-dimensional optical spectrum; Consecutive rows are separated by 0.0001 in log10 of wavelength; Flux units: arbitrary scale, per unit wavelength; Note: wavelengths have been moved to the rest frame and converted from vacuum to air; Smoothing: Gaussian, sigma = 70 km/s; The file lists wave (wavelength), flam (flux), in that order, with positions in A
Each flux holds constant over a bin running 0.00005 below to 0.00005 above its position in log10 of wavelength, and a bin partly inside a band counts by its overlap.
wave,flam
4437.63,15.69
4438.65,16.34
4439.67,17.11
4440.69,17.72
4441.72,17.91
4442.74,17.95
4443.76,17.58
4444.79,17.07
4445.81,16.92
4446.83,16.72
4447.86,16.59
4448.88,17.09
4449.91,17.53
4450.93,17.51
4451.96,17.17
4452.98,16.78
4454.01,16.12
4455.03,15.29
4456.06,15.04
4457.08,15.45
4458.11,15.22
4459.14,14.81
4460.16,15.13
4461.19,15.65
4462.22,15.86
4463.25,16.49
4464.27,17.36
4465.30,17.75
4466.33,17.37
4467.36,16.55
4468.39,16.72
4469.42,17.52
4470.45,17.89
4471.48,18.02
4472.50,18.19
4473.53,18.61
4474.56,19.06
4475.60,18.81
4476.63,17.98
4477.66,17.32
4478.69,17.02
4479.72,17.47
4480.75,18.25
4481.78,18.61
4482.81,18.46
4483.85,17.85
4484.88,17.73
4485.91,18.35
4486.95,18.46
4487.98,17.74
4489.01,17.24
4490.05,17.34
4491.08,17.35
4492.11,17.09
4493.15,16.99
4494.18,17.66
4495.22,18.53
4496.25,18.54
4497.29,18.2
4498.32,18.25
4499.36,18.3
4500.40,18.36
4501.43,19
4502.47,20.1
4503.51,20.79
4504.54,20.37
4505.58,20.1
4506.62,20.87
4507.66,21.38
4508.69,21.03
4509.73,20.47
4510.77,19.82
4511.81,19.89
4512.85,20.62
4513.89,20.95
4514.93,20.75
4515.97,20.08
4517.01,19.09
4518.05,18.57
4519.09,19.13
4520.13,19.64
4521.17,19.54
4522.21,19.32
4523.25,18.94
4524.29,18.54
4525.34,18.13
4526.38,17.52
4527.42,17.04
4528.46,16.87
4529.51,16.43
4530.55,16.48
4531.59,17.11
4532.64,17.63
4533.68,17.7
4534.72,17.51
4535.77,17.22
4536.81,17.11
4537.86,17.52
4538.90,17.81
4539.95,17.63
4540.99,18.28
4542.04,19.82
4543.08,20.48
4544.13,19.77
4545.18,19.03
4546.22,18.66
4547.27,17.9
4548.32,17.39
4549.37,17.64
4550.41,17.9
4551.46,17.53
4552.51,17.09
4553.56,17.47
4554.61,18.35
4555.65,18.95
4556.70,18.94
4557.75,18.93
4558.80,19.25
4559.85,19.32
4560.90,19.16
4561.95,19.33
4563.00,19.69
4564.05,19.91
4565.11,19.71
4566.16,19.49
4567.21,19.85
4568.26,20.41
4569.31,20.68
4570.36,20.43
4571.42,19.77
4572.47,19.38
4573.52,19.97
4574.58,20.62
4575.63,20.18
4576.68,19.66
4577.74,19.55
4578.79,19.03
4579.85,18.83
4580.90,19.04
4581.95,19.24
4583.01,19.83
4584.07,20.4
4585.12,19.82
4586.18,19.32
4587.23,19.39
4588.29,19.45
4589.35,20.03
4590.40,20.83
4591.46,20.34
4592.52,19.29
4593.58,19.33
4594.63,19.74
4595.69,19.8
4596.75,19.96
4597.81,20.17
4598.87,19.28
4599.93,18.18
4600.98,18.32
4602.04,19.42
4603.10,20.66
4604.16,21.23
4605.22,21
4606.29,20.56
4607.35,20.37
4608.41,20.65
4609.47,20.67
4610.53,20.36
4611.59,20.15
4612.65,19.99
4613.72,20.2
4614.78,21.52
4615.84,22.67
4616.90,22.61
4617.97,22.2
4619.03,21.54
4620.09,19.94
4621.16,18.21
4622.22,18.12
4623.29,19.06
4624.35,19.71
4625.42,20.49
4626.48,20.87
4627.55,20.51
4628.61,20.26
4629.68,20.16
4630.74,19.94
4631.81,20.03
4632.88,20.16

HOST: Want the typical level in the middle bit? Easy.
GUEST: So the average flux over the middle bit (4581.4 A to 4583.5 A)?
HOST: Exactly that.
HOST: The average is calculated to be 19.5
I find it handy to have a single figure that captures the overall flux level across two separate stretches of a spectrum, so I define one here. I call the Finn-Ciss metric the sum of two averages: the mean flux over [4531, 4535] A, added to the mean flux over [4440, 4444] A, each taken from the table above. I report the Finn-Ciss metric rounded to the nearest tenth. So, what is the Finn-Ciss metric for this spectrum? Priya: 35.3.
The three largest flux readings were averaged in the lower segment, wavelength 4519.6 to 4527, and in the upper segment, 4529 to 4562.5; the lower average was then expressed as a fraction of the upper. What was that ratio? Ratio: 0.97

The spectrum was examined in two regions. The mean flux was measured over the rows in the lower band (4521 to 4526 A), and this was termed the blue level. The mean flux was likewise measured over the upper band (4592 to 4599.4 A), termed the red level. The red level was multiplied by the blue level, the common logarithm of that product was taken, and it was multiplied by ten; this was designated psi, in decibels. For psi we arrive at 25.7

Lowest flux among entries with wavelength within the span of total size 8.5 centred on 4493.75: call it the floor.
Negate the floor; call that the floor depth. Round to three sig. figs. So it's -17.0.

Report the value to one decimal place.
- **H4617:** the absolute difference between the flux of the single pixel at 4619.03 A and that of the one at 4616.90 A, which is 1.1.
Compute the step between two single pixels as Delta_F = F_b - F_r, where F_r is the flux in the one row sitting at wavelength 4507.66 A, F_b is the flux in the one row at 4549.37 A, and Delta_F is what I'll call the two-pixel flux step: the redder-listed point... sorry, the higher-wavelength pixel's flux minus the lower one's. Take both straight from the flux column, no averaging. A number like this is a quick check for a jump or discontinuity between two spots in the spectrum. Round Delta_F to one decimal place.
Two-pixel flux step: -3.7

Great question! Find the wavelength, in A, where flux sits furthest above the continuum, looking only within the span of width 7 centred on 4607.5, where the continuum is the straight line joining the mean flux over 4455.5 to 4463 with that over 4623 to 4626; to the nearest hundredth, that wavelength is 4604.16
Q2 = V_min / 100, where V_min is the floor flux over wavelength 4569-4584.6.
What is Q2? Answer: 0.188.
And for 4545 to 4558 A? 0.171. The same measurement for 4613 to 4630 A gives 0.181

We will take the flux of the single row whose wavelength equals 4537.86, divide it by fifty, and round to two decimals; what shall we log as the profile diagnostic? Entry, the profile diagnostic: 0.35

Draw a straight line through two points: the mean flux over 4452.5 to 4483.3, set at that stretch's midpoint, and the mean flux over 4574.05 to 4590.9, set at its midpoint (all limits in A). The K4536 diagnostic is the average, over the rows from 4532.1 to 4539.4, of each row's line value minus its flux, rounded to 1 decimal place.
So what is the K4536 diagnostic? 1.1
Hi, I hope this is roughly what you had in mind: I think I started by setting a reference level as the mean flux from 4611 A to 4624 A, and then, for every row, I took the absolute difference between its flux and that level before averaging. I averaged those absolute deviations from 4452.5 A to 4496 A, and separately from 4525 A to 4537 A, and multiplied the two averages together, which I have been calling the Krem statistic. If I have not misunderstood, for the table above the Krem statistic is 11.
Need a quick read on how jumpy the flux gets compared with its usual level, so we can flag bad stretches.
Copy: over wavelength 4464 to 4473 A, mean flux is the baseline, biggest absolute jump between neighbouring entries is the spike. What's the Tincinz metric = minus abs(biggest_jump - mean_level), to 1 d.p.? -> -16.7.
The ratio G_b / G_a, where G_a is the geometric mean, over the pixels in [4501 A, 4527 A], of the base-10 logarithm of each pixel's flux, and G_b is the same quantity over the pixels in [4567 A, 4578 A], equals 1.005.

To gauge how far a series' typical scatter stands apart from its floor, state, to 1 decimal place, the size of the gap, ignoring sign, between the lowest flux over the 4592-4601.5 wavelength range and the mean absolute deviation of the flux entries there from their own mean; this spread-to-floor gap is 17.7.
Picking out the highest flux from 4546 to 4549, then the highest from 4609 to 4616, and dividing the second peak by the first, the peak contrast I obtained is 1.215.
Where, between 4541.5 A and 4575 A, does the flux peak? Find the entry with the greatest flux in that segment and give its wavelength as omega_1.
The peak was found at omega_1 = 4569.31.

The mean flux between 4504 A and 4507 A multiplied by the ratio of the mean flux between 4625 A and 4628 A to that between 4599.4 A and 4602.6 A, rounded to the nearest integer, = 23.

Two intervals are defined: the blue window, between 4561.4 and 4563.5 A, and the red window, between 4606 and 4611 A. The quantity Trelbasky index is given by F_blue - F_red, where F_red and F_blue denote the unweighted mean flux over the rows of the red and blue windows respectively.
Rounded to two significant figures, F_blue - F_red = -1.0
